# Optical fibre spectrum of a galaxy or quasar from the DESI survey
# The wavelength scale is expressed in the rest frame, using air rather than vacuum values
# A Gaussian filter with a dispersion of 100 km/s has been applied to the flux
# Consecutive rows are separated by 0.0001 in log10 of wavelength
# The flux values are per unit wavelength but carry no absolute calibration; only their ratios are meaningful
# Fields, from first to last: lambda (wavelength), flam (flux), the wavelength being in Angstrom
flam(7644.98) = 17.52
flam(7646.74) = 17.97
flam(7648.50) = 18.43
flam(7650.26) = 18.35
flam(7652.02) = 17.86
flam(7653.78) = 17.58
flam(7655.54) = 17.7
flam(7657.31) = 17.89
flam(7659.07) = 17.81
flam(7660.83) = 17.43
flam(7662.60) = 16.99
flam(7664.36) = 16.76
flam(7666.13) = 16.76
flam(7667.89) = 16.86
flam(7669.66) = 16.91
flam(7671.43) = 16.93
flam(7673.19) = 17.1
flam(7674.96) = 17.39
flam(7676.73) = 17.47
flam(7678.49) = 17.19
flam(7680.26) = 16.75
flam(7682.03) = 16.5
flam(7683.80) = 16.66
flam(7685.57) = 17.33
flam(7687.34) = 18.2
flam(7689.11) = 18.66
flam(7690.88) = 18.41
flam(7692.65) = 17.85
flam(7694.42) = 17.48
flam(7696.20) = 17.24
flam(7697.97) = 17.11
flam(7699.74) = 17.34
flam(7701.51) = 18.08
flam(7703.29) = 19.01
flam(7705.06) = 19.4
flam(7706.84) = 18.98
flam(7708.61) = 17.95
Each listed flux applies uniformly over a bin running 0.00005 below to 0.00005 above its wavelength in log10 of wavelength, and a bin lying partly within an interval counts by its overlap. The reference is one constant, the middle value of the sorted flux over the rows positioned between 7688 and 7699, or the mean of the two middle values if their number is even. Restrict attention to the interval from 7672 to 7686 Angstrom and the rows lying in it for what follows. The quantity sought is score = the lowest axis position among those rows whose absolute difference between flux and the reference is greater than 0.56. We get 7673.19 Angstrom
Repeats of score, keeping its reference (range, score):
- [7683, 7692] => 7683.80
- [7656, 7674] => 7662.60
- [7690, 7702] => 7690.88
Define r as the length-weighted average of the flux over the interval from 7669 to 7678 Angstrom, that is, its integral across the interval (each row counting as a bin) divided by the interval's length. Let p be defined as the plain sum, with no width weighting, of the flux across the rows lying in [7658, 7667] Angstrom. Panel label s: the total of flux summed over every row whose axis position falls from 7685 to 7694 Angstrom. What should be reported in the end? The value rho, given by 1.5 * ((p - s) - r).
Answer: -32.8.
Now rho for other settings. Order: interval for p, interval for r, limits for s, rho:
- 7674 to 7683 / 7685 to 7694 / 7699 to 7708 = -38.4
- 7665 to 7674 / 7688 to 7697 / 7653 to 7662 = -32.7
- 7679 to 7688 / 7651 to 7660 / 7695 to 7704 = -31.7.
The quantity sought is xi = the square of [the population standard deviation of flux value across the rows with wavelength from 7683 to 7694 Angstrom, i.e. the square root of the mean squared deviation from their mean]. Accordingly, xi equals 0.46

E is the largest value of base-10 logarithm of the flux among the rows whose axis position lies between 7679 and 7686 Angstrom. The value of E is 1.24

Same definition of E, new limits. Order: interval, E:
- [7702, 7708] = 1.29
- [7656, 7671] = 1.25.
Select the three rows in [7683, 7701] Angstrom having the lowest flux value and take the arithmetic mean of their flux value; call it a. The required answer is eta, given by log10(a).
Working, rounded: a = 17.0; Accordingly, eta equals 1.23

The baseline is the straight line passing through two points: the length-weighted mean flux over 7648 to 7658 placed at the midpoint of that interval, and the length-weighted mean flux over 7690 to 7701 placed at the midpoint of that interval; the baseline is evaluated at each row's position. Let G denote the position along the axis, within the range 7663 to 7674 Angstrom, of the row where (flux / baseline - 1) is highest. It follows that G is 7673.19 Angstrom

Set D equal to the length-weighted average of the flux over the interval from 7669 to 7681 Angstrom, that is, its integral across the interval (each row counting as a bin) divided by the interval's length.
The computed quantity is 17.1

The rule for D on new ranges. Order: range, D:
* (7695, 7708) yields 18.1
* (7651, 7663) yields 17.6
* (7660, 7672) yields 16.9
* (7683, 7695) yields 17.8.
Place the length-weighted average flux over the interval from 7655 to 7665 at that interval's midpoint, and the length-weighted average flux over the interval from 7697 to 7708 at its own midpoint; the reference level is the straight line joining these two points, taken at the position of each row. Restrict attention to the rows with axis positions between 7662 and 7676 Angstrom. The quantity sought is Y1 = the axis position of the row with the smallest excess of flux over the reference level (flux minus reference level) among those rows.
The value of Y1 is 7666.13 Angstrom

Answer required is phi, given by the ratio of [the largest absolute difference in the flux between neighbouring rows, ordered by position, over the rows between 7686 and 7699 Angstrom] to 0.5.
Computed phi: 1.1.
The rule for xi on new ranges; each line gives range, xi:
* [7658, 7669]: 0.15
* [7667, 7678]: 0.06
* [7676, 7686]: 0.13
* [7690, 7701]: 0.19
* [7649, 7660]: 0.06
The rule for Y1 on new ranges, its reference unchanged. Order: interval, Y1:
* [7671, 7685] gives 7682.03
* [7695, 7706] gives 7697.97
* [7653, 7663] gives 7662.60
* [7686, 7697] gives 7696.20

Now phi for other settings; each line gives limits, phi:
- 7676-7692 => 1.7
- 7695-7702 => 1.5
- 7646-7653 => 1.0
